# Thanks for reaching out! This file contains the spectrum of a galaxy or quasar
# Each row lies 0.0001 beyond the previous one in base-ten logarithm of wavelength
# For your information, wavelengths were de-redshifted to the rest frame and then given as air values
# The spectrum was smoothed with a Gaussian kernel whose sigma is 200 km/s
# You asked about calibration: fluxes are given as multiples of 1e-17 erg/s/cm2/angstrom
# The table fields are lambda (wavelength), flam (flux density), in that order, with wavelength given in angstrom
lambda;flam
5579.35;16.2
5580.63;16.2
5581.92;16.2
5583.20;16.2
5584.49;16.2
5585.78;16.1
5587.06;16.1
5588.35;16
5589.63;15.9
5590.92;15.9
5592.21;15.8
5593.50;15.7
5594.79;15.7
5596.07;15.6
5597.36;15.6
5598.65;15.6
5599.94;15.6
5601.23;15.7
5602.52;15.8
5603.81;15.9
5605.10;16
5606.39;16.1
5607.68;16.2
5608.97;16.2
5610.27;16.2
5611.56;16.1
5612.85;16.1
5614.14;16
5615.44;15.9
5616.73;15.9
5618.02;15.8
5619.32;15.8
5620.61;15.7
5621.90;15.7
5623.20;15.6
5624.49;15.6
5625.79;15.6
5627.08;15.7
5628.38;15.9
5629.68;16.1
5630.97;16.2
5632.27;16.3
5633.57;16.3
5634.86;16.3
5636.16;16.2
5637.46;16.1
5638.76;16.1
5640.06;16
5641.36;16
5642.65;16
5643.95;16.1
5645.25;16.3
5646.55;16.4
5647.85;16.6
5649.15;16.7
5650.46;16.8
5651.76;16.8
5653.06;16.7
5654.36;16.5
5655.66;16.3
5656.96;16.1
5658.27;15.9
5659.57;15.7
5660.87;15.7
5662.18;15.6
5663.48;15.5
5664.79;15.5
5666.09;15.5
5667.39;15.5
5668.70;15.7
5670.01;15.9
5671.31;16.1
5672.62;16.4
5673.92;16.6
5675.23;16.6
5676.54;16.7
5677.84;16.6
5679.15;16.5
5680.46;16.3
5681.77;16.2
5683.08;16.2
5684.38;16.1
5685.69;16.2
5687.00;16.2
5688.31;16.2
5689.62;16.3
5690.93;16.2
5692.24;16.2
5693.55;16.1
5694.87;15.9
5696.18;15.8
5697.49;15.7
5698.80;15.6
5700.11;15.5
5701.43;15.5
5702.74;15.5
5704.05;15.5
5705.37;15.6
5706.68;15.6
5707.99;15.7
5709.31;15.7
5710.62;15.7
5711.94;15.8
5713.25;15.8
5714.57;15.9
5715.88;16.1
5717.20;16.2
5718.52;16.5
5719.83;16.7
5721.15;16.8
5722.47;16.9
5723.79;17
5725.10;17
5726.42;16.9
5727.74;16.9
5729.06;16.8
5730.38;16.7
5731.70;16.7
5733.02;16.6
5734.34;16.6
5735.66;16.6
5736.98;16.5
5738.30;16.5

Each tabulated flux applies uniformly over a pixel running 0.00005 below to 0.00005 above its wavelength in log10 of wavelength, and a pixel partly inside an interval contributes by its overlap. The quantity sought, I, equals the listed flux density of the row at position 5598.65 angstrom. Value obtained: 15.6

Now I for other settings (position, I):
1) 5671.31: 16.1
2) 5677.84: 16.6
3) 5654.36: 16.5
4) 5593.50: 15.7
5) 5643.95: 16.1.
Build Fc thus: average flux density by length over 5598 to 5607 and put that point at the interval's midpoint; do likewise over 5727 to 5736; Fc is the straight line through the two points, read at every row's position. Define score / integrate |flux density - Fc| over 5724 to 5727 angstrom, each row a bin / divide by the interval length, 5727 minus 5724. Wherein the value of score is 0.30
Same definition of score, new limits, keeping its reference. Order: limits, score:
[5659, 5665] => 0.62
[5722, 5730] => 0.25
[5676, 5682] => 0.20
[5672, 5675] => 0.21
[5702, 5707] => 0.97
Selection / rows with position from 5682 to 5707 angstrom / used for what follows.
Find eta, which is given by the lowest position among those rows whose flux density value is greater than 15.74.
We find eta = 5683.08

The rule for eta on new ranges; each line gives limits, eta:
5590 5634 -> 5590.92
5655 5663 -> 5655.66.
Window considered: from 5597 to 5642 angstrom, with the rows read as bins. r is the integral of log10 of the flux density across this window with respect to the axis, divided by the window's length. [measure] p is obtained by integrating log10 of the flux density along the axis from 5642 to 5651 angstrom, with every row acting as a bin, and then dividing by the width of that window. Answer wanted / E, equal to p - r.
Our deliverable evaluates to 0.013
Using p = 1.22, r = 1.20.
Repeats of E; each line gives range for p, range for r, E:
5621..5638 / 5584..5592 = -0.002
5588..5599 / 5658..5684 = -0.008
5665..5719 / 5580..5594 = -0.001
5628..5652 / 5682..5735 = 0.002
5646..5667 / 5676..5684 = -0.008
